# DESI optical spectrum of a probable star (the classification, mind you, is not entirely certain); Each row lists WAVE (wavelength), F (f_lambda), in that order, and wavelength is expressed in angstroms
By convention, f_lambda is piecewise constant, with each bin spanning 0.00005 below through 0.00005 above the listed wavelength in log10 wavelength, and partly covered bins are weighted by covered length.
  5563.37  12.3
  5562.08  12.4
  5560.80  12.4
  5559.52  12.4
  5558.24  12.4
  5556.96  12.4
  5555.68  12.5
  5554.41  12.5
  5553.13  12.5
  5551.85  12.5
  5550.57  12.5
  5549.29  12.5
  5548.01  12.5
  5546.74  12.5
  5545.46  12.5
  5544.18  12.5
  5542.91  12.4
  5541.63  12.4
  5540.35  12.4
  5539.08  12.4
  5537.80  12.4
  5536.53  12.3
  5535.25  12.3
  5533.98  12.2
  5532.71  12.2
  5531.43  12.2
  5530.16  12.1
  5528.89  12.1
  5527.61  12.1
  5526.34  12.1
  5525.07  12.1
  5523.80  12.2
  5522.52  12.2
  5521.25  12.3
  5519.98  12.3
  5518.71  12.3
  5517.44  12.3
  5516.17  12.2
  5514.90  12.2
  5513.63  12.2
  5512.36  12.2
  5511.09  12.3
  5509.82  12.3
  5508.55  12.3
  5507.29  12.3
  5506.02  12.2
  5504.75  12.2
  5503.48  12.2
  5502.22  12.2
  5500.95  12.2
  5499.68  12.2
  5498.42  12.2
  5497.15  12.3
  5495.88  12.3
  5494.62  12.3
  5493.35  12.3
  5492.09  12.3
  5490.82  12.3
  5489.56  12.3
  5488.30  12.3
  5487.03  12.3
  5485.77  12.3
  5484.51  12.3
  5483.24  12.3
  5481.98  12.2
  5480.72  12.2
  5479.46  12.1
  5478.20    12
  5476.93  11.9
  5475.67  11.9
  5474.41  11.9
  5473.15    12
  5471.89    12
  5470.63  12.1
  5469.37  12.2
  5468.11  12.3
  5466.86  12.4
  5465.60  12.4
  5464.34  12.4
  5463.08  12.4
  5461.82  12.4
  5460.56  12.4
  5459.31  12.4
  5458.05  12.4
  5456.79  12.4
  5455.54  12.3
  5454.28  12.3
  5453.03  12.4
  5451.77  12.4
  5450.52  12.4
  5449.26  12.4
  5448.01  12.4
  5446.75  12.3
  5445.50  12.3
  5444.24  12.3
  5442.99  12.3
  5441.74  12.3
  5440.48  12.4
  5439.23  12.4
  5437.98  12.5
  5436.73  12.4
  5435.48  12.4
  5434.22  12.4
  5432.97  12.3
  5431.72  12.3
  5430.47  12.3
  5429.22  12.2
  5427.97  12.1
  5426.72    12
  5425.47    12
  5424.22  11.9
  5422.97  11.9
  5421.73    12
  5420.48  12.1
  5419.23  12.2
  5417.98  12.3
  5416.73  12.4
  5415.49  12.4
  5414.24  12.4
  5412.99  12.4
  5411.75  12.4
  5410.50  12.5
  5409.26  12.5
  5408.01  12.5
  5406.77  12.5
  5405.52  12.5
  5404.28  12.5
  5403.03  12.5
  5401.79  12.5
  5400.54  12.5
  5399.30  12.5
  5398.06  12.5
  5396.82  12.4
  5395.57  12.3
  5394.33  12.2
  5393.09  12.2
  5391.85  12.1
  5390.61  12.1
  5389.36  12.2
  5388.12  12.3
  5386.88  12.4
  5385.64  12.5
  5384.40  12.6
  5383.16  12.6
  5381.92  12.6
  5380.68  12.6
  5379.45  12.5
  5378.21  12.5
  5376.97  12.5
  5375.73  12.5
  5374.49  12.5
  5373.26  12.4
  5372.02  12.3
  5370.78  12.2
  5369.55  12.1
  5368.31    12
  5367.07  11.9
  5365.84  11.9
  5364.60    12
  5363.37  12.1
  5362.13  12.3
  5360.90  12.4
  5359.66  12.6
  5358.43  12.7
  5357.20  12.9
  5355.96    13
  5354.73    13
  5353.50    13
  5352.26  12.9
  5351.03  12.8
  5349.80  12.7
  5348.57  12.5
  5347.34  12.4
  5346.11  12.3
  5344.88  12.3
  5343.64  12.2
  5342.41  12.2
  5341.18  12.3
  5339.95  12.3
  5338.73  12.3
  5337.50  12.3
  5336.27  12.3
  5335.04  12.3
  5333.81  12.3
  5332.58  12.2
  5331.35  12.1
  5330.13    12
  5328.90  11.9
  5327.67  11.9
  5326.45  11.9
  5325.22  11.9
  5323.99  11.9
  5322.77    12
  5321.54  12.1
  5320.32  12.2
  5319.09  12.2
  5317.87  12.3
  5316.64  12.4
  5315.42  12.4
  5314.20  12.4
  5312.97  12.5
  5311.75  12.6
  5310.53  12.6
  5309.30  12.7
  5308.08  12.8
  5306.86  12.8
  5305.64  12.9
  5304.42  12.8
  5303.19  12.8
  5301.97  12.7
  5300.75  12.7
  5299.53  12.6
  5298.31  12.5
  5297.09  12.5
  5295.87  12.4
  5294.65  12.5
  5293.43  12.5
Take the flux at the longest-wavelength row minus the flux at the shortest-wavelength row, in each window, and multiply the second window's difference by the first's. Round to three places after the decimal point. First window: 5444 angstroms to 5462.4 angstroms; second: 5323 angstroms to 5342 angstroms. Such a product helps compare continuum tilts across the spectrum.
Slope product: 0.040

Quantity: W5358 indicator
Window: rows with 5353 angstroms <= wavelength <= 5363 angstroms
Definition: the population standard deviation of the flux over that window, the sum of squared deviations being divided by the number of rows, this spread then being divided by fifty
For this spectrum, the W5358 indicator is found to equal 0.0053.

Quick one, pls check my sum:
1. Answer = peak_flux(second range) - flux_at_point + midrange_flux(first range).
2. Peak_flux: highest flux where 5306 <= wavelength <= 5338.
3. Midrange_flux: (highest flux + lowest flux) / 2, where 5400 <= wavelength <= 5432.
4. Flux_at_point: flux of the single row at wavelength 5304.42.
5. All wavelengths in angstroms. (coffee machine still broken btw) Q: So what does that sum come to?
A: 12.2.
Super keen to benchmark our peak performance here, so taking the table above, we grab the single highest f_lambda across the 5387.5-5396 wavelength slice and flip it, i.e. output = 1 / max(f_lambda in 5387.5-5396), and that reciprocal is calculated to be 0.0813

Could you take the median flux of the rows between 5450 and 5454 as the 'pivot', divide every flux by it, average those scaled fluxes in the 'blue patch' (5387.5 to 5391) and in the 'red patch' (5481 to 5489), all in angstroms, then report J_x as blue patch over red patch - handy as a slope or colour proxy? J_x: 0.99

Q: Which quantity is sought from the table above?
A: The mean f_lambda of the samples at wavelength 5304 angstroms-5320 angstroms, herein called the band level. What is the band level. 12.6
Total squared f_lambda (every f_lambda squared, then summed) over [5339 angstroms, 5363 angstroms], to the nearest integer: 3003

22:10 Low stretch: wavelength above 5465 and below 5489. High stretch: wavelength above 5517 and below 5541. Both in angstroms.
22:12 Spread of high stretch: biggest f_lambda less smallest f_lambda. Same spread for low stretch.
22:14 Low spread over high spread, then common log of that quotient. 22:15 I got 0.22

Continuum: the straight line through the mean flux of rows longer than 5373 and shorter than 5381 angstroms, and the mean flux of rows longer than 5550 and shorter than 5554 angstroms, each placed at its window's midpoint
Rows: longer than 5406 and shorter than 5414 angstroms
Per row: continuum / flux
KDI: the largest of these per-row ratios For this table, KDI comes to 1.01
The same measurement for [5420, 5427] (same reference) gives 1.05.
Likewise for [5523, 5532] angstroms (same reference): 1.03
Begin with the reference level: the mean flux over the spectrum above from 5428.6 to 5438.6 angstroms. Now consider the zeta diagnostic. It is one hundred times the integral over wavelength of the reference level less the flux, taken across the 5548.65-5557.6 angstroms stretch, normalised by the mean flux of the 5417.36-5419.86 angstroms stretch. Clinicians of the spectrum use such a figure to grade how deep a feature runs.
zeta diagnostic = -10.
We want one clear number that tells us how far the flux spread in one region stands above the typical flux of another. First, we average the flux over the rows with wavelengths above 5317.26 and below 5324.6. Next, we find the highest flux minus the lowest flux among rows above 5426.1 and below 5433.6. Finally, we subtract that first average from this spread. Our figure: -11.8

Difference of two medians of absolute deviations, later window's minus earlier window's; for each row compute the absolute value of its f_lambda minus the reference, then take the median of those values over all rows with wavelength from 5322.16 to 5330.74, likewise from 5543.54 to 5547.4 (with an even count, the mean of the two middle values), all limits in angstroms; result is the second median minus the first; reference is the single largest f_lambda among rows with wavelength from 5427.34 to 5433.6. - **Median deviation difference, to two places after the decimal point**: -0.20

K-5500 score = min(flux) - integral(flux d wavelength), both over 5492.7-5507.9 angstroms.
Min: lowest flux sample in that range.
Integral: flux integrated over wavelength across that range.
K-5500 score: -174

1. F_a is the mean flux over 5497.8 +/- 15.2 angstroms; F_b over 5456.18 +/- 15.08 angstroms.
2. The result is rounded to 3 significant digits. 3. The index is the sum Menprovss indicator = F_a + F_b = 24.6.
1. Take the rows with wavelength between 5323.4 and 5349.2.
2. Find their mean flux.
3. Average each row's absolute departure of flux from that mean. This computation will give 0.16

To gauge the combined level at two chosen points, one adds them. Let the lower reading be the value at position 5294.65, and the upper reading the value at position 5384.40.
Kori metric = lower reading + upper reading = 25.1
